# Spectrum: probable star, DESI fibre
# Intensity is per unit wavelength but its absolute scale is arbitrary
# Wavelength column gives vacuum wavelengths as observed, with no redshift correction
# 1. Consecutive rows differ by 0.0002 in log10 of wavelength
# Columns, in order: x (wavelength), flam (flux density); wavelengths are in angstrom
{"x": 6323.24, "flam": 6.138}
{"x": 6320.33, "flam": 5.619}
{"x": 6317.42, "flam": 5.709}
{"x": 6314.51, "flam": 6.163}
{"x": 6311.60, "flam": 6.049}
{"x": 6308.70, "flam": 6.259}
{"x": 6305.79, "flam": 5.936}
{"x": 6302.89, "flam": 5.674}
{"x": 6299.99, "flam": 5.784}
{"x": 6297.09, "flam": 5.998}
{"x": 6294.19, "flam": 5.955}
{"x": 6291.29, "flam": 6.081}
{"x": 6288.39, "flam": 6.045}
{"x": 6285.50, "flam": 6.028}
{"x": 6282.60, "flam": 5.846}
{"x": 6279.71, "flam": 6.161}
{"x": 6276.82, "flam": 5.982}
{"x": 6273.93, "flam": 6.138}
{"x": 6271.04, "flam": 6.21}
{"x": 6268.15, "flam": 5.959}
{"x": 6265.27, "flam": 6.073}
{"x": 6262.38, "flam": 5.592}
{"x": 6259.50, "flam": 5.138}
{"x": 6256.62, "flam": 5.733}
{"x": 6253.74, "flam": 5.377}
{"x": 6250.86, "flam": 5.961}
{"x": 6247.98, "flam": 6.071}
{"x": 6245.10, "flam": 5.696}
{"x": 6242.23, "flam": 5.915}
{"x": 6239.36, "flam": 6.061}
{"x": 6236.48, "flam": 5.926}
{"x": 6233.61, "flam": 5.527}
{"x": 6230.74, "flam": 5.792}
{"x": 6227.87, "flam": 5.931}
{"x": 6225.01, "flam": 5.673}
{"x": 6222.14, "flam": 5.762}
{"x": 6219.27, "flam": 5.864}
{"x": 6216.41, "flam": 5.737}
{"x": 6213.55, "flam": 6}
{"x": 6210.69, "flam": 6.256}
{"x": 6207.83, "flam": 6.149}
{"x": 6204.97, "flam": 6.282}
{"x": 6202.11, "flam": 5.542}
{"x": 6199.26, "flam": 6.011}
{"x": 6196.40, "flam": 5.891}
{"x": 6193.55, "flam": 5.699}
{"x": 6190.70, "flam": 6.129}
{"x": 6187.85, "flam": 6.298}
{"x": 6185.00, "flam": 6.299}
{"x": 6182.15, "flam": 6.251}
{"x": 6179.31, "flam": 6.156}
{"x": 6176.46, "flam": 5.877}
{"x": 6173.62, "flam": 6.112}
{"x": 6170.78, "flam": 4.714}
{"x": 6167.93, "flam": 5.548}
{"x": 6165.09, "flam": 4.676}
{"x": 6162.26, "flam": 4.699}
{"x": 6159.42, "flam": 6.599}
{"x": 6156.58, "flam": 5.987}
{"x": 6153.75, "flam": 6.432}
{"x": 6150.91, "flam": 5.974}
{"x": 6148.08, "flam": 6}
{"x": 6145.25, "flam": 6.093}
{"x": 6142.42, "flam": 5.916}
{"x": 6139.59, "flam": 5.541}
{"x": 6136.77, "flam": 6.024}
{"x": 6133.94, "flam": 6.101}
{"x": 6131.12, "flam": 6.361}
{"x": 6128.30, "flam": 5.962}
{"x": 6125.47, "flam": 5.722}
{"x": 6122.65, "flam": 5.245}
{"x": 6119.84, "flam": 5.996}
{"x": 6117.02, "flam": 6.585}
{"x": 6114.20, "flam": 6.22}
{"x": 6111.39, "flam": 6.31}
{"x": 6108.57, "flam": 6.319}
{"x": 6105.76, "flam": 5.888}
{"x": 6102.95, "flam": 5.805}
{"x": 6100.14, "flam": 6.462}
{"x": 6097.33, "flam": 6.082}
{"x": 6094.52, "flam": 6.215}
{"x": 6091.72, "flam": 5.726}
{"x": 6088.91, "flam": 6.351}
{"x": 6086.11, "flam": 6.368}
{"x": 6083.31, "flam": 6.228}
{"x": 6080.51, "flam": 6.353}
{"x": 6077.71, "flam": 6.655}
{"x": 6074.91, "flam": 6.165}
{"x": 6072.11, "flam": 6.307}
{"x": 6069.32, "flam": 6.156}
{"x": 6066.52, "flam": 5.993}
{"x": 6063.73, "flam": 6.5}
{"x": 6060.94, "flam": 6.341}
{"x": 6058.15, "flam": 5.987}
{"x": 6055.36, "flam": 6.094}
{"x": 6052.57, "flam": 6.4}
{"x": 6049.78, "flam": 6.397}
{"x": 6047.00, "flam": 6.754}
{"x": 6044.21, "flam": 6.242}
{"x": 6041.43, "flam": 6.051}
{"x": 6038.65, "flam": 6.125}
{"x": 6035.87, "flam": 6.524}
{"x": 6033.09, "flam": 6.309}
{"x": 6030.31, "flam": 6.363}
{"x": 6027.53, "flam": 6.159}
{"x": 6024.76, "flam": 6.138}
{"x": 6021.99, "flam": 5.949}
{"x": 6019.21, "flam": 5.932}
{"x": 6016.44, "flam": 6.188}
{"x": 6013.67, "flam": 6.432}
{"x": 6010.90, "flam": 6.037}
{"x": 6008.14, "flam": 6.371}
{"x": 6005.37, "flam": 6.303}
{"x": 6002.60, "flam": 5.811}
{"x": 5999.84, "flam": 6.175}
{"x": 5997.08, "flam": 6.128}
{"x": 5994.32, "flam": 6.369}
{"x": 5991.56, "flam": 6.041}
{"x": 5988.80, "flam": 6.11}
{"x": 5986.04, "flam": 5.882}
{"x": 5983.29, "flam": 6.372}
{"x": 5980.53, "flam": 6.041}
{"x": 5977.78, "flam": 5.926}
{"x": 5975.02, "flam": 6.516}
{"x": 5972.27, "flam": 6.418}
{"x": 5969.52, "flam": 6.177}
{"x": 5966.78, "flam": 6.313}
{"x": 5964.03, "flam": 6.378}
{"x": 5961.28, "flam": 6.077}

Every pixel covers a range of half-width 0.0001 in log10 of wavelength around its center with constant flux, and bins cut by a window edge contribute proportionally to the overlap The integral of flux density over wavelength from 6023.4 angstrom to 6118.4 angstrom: 594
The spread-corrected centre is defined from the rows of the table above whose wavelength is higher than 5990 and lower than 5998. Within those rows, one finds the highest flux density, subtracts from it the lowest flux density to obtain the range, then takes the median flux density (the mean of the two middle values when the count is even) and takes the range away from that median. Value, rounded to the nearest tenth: 5.8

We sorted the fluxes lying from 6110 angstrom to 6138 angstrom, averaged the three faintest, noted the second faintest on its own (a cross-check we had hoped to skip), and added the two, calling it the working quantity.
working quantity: 11.4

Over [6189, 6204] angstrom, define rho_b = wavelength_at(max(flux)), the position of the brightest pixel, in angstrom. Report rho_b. 6190.70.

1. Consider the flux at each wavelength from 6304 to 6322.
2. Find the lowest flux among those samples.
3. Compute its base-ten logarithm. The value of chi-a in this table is 0.75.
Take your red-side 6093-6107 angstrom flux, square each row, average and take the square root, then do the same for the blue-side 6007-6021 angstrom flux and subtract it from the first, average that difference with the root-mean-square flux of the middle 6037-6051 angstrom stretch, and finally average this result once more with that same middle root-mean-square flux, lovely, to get 4.71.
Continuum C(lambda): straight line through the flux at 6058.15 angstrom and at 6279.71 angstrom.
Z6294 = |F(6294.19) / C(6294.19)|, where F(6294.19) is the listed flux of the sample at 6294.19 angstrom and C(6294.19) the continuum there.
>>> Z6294 0.96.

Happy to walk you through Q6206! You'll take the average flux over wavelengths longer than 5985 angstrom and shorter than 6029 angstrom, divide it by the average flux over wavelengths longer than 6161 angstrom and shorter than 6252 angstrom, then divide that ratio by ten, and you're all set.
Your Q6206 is 0.105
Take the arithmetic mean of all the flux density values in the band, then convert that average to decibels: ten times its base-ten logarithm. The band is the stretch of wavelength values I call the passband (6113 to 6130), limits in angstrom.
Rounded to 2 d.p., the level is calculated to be 7.75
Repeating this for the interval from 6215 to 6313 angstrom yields 7.69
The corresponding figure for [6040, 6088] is 7.99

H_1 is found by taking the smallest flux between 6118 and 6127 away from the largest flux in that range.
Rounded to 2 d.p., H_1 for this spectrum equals 0.75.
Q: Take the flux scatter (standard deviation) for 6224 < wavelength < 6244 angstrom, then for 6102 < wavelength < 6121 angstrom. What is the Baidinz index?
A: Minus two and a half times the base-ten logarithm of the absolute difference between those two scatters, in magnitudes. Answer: 2.6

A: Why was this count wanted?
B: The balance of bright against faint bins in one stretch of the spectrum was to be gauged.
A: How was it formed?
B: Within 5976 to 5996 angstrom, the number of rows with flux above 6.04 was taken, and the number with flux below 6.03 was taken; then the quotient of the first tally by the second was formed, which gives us 2.5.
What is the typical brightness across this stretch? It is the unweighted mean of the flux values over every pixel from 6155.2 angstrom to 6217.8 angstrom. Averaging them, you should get 5.86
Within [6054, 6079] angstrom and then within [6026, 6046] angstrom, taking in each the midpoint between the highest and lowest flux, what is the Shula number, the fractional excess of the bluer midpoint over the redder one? -0.01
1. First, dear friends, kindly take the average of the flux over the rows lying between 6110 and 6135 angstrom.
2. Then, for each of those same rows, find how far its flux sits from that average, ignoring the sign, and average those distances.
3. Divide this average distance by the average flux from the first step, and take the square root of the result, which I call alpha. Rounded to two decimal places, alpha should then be 0.22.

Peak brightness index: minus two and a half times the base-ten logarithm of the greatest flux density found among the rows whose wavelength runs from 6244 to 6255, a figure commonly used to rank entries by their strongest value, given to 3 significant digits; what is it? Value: -1.96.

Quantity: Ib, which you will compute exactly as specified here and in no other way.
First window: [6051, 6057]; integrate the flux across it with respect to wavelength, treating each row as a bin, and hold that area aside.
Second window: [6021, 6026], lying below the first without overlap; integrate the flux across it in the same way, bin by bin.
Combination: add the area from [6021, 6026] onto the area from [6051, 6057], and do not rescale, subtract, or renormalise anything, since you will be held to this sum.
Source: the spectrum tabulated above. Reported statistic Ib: 68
